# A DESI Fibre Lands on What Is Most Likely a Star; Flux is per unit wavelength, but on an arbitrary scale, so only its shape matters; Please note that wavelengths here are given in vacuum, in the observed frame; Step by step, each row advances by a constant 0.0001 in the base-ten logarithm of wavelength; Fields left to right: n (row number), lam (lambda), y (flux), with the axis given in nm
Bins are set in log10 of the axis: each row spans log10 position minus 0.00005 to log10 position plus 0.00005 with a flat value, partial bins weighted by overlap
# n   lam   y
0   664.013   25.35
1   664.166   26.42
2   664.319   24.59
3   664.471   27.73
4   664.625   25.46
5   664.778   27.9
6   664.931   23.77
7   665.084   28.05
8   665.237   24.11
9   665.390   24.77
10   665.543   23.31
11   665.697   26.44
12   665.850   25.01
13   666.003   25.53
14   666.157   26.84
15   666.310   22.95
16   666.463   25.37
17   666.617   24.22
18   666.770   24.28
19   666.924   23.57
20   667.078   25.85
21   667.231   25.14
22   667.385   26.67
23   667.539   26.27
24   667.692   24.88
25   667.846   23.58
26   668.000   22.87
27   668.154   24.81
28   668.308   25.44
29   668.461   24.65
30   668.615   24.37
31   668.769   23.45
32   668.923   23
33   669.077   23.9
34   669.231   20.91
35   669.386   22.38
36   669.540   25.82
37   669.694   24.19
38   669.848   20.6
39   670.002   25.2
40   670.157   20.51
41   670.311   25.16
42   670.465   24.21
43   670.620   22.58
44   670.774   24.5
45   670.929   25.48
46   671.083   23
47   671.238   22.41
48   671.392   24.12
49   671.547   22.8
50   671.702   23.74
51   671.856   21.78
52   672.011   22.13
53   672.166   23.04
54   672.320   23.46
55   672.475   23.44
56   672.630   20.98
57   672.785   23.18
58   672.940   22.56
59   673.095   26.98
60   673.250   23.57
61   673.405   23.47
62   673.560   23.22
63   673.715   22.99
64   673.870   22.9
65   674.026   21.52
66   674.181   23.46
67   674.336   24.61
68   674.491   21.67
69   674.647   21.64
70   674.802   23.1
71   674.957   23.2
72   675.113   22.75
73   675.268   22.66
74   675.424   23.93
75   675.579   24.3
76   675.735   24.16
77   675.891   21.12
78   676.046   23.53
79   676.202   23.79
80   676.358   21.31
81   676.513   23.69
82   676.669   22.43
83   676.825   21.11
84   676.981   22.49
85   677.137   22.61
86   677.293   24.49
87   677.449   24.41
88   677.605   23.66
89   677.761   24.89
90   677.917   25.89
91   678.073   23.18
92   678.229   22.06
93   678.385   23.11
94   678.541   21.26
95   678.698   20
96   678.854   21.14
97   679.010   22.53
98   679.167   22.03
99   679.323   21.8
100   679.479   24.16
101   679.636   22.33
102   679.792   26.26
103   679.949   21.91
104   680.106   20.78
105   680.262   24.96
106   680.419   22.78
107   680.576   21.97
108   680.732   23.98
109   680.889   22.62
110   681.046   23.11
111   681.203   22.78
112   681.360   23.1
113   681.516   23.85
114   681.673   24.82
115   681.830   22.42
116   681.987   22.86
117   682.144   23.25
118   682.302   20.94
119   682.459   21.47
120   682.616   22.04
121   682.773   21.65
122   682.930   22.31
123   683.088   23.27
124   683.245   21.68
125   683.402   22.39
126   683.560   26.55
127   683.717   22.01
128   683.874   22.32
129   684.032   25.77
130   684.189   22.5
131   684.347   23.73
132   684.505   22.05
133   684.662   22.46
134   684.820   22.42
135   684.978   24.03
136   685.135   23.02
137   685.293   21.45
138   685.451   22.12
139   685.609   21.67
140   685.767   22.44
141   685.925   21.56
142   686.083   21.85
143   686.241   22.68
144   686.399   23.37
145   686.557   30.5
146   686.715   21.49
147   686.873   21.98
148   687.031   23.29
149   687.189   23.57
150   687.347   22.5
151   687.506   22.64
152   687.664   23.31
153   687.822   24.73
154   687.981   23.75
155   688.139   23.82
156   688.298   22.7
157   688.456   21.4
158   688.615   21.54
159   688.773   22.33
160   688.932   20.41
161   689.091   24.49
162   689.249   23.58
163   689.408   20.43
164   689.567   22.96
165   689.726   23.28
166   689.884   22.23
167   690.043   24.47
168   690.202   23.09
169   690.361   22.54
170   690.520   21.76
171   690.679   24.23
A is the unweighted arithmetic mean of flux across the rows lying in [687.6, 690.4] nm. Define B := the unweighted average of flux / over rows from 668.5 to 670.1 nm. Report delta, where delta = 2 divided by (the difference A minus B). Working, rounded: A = 22.8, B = 23.38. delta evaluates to -4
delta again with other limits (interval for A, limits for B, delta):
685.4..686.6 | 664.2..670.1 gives -1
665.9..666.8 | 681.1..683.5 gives 1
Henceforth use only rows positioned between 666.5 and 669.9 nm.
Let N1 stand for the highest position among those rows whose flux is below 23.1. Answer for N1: 669.848 nm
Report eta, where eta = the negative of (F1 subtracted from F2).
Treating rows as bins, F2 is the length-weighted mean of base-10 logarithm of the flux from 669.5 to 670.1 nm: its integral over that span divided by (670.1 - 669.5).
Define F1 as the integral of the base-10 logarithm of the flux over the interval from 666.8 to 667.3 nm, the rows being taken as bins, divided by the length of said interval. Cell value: 0.02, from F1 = 1.39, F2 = 1.373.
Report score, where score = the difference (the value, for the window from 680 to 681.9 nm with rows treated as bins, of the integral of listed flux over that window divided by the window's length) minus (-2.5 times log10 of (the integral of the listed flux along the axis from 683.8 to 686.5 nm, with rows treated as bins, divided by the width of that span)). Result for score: 26.5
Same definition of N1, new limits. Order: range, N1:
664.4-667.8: 666.310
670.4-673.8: 673.715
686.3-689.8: 689.567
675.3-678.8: 678.698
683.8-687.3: 686.873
